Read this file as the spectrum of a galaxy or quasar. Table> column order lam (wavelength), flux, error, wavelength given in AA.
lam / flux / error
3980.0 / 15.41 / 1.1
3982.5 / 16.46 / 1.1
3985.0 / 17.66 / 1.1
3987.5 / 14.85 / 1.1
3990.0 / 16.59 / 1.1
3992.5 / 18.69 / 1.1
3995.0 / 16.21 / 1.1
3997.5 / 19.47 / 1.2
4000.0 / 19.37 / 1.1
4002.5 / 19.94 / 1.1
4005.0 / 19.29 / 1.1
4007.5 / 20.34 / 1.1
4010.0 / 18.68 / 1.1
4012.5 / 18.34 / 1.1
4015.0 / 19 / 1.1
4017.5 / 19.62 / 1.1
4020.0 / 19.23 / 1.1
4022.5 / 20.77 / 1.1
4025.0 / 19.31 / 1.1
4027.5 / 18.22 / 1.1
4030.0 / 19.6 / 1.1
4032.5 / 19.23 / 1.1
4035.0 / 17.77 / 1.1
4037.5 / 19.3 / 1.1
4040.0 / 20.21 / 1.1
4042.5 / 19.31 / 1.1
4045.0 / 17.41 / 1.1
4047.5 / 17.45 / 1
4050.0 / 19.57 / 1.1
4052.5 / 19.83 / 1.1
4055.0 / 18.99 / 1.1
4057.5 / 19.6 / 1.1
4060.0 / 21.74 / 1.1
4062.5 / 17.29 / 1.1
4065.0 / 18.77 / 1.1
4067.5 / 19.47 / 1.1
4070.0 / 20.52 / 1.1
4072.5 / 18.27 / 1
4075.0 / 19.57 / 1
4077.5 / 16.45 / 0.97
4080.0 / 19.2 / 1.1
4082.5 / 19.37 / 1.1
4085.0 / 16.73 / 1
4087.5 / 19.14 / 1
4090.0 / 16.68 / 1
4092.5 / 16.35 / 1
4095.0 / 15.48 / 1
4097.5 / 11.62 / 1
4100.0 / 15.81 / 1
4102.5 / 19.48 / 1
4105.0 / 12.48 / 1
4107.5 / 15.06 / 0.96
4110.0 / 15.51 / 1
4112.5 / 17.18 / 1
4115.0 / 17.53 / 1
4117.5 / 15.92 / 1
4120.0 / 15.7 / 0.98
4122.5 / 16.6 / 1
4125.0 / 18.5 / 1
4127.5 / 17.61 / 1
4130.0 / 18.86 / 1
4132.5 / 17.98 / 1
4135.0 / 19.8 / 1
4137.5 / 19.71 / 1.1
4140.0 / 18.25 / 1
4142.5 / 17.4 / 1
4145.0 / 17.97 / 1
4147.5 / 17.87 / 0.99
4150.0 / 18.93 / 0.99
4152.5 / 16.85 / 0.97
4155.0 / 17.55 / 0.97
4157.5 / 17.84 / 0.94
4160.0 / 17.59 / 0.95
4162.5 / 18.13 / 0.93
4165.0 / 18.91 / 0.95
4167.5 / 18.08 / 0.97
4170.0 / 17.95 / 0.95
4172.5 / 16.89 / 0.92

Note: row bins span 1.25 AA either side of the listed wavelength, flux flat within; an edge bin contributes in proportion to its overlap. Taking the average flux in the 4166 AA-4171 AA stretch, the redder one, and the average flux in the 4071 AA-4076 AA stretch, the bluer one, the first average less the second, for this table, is -0.9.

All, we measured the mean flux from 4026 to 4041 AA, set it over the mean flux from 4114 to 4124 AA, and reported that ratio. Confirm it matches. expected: 1.16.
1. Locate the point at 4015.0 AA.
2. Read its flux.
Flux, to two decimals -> 19.00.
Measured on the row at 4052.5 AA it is 19.83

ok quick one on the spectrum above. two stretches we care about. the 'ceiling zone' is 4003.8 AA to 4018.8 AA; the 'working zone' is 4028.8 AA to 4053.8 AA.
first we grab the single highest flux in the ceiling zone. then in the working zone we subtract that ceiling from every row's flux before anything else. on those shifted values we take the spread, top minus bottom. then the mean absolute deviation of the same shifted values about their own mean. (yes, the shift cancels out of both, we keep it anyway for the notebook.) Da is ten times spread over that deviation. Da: 33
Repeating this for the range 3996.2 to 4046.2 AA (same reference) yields 57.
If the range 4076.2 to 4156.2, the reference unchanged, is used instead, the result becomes 56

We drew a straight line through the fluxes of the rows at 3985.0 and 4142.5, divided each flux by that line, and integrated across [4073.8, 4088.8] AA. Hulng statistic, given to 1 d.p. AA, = 15.8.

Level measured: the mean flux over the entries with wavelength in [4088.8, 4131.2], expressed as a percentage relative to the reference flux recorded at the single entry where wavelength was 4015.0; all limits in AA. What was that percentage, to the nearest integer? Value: 86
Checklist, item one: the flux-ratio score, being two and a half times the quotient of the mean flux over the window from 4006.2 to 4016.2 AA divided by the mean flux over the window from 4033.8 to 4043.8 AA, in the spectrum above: 2.49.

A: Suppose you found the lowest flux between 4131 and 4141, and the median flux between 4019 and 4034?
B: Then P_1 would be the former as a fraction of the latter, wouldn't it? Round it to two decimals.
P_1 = 0.93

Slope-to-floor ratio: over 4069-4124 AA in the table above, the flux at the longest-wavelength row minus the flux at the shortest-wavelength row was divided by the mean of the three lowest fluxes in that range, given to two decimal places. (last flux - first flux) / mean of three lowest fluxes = -0.30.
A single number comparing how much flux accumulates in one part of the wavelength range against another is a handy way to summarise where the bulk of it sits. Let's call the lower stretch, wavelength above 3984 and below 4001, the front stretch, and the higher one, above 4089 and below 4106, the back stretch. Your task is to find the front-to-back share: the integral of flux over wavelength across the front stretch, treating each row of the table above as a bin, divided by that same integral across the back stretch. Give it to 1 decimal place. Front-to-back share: 1.1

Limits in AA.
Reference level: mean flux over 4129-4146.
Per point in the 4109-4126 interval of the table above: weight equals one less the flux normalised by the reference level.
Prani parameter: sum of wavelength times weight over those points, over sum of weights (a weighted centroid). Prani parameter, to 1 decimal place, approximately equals 4116.4 AA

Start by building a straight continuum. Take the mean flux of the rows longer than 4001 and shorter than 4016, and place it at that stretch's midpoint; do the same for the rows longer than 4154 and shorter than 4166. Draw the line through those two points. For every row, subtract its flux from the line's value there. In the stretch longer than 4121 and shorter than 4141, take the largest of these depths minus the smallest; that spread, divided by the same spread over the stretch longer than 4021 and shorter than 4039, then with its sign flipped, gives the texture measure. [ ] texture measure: -1.1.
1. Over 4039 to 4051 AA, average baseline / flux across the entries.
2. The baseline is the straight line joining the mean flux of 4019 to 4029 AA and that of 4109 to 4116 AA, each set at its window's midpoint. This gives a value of 1.00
